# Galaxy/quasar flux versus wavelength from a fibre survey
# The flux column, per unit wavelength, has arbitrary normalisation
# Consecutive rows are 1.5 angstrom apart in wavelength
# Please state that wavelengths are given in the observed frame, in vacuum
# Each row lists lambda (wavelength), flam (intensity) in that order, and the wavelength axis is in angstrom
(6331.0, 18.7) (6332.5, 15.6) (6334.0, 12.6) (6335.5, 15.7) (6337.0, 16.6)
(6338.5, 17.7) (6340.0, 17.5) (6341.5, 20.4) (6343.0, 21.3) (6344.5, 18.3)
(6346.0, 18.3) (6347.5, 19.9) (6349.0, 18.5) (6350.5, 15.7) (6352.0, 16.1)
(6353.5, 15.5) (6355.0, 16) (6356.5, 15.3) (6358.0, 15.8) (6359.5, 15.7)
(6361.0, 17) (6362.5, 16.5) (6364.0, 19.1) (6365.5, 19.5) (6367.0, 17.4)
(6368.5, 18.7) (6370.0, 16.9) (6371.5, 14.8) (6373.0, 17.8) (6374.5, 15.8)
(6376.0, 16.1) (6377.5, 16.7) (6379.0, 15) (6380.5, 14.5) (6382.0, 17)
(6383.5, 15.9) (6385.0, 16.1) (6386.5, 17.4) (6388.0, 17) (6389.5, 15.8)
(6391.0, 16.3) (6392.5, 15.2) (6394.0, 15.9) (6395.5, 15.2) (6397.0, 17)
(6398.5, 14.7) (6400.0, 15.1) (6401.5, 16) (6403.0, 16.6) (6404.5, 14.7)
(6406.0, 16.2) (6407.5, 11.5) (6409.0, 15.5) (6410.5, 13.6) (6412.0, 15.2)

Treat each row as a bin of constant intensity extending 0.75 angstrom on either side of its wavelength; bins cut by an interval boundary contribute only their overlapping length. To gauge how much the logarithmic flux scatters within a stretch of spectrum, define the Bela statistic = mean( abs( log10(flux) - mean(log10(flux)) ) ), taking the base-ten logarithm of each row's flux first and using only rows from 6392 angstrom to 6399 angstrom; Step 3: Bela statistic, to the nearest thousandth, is 0.019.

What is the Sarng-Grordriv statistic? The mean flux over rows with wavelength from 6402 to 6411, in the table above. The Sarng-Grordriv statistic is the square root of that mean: 3.8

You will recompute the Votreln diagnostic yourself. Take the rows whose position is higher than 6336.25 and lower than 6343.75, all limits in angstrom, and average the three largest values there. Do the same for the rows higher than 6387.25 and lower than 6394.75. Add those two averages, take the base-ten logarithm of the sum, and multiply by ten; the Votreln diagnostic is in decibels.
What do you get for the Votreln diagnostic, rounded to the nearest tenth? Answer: 15.6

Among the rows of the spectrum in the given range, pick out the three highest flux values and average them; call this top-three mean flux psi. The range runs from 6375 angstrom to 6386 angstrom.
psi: 16.6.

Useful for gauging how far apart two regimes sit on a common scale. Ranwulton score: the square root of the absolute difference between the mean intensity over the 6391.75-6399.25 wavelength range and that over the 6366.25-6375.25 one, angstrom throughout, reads 1.1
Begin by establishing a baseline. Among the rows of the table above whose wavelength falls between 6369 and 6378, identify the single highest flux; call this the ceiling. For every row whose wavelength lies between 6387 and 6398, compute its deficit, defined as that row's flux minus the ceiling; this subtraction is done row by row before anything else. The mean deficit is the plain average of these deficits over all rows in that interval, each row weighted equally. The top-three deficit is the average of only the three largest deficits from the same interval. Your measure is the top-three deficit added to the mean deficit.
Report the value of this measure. -2.8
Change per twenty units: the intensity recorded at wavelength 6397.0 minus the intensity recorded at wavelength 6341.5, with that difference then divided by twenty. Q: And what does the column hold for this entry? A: -0.17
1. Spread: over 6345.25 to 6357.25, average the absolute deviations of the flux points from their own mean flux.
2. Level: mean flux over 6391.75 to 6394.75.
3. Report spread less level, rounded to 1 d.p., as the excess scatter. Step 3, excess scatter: -14.1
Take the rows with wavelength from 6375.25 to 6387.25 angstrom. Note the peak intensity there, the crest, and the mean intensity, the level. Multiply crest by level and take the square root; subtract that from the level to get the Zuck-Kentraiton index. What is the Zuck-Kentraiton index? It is -0.64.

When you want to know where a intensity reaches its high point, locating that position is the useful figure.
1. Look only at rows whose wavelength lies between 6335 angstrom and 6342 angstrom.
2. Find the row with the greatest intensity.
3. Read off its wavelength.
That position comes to 6341.5 angstrom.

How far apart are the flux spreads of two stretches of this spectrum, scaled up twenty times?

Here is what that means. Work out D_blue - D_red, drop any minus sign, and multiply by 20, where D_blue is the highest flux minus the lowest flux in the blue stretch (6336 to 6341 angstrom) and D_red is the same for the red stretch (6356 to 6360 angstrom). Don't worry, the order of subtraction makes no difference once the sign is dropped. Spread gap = 12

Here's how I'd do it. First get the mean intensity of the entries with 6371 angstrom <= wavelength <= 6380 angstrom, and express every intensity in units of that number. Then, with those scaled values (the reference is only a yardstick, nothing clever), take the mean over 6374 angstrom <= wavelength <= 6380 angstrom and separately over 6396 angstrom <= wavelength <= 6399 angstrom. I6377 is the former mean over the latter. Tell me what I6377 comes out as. 1.00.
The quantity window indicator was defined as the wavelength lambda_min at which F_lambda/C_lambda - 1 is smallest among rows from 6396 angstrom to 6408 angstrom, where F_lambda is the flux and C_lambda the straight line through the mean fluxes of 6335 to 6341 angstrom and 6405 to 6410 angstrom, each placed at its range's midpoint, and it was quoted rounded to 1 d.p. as 6407.5 angstrom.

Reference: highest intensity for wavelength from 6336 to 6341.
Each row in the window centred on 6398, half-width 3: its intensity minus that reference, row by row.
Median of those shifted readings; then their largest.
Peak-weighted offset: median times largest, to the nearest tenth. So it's 1.8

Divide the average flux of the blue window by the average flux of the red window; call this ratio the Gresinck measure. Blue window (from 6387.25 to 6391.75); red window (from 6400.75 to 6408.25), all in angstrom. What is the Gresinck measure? 1.09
